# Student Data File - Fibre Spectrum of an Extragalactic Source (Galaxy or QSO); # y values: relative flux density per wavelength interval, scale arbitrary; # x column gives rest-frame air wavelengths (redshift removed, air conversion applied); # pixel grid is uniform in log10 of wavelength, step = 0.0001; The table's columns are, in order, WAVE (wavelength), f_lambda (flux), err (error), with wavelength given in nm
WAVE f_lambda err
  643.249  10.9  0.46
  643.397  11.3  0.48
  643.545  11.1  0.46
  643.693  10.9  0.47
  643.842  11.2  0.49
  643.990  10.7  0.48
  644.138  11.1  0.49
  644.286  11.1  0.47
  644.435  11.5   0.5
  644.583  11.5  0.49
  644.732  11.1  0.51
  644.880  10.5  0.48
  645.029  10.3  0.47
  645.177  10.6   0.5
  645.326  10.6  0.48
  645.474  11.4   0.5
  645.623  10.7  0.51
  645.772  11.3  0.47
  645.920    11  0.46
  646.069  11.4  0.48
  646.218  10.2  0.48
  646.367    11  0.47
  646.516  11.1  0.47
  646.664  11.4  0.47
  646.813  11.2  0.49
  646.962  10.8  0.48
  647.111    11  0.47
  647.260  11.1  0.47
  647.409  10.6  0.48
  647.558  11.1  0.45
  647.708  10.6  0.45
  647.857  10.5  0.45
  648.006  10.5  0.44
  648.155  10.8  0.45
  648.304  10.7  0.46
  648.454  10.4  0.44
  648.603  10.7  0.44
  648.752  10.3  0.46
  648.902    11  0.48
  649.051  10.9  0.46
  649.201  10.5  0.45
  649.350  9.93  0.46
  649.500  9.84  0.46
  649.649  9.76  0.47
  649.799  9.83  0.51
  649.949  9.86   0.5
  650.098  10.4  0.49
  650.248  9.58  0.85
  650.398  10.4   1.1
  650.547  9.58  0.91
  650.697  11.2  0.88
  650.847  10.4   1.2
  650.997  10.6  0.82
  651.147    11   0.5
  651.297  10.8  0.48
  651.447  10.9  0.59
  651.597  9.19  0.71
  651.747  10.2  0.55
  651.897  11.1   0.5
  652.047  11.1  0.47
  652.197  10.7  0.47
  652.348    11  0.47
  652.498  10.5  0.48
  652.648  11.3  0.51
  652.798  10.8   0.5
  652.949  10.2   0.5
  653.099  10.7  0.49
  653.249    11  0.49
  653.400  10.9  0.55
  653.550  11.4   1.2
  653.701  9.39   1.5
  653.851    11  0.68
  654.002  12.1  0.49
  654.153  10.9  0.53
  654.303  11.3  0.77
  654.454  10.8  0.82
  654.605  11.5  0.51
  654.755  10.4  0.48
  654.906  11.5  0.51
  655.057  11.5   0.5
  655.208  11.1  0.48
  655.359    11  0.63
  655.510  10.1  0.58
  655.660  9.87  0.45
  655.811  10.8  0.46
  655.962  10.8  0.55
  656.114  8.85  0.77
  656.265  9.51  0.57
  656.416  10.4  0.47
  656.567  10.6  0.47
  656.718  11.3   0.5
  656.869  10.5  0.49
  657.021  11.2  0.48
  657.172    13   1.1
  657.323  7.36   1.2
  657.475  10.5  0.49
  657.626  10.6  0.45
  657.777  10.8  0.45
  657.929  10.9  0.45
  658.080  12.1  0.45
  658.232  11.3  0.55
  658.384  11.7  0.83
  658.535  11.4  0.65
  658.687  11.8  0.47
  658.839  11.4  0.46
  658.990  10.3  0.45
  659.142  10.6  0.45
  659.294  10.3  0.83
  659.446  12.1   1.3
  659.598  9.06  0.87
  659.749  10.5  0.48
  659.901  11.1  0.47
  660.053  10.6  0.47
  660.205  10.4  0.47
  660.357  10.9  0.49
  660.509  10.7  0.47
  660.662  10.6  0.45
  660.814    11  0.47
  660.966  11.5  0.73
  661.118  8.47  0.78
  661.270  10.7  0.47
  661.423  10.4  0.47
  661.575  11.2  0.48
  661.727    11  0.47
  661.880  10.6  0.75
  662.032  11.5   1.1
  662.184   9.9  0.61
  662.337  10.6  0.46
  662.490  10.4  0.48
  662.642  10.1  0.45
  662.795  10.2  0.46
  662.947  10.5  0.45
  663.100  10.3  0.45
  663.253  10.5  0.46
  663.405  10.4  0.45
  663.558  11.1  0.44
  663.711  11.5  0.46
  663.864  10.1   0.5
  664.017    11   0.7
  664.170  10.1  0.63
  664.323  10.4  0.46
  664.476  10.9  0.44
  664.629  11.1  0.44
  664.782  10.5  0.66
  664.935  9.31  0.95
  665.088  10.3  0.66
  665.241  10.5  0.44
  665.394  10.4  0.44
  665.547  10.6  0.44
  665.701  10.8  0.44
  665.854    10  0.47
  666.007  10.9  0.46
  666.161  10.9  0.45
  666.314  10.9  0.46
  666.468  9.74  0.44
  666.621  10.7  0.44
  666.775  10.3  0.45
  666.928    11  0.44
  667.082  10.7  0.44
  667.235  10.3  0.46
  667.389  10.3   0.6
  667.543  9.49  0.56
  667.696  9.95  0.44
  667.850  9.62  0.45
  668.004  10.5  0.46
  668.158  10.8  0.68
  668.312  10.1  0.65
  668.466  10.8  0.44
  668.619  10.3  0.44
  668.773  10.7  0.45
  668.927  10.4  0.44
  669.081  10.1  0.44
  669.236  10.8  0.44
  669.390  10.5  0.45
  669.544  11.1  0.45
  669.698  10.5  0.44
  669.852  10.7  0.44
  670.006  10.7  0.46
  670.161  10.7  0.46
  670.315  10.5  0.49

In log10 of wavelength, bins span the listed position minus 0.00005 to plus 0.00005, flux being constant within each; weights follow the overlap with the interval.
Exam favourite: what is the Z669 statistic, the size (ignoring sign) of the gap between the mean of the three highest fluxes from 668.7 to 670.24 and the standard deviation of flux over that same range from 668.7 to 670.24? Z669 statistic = 10.6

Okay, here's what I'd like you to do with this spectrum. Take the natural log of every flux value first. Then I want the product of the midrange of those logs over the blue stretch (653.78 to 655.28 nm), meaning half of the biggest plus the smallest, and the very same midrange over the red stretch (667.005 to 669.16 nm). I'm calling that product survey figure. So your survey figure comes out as 5.60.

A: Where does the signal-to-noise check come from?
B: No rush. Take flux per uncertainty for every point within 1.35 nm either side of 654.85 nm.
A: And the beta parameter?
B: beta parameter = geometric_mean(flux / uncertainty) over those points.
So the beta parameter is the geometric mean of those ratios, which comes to 17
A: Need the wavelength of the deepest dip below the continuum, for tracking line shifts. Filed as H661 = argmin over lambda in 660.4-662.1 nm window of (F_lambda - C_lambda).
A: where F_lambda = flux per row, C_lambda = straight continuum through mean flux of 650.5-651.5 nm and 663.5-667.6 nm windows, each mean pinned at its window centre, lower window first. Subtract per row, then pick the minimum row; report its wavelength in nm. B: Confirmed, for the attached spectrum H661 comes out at 661.118 nm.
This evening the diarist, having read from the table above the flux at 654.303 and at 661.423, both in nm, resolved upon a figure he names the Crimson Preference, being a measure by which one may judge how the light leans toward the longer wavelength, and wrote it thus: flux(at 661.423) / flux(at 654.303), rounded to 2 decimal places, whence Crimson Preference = 0.92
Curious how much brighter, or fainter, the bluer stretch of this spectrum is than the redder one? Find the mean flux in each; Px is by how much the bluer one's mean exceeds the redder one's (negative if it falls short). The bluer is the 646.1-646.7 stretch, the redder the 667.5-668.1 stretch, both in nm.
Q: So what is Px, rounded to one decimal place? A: 1.0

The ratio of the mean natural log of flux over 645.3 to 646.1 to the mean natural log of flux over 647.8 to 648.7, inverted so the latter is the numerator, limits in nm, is 0.98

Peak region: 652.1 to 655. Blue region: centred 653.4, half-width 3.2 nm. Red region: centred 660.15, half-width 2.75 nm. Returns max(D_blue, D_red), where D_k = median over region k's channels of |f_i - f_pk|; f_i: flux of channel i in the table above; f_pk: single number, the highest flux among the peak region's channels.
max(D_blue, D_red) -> 1.45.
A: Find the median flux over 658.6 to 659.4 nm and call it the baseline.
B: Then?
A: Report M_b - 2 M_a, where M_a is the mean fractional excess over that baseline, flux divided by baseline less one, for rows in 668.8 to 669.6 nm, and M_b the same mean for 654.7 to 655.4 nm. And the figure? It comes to 0.05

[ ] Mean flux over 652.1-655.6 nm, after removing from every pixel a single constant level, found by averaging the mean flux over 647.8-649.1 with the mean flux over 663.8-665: 0.4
